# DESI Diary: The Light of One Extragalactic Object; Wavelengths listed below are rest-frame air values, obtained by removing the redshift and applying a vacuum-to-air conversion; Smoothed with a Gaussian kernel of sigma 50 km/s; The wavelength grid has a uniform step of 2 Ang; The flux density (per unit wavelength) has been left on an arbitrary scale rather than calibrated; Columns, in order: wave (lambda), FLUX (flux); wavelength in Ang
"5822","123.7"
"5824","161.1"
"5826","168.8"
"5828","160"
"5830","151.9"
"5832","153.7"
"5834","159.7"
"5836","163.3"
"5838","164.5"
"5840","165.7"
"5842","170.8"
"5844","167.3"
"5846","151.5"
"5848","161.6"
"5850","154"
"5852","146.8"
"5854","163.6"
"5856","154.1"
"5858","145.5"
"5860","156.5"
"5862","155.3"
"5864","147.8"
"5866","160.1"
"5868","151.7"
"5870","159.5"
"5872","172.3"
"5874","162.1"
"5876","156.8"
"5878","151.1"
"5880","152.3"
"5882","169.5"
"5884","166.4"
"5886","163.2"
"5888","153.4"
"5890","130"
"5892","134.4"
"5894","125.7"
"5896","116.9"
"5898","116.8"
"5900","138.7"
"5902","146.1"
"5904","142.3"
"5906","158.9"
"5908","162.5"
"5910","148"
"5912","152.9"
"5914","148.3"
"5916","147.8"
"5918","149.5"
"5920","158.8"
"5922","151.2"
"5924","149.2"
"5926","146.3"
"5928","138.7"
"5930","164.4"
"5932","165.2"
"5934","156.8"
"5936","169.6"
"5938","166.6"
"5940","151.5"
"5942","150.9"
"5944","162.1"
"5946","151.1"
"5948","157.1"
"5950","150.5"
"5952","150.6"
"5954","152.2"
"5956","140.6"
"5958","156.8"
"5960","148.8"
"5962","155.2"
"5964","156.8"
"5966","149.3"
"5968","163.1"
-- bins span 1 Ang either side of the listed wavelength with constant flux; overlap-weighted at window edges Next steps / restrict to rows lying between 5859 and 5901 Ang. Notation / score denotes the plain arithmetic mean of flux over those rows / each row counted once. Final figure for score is 150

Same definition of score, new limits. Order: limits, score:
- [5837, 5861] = 158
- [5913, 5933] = 152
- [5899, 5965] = 153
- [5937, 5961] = 153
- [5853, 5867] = 155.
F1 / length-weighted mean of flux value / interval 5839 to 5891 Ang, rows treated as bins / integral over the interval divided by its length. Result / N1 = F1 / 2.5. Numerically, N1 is 62.9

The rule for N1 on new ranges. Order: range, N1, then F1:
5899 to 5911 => 59.8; 149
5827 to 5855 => 63.8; 160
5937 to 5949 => 62.6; 157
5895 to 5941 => 59.9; 150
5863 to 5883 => 63.3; 158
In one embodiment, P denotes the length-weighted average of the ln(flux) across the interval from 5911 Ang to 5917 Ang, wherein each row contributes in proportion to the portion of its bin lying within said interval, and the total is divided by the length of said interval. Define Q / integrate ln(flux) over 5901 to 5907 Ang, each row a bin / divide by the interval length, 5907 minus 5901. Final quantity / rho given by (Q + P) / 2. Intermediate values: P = 5.01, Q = 5.00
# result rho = 5.01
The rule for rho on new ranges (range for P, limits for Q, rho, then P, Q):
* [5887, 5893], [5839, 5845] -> 5.03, 4.93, 5.12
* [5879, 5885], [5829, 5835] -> 5.07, 5.09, 5.04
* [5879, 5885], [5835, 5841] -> 5.10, 5.09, 5.10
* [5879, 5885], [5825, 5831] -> 5.08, 5.09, 5.08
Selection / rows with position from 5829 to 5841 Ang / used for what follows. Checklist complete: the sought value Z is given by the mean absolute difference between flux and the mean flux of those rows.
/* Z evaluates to 4.7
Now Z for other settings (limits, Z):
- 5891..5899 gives 6.6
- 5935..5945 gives 7.2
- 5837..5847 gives 5.0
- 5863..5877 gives 5.6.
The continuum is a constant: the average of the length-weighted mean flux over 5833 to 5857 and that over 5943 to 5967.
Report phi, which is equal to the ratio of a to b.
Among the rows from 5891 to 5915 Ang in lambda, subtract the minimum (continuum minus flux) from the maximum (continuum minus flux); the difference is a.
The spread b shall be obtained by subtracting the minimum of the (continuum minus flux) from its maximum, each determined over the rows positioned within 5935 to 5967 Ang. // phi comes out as 1.58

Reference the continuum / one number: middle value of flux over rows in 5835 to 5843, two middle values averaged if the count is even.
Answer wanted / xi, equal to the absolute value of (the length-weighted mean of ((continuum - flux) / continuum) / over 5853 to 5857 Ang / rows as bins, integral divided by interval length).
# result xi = 0.038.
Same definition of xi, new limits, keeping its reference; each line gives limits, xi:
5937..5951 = 0.057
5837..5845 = 0.012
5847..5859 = 0.066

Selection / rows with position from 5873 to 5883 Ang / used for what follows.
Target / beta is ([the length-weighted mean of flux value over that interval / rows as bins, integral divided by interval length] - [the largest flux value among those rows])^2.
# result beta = 124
